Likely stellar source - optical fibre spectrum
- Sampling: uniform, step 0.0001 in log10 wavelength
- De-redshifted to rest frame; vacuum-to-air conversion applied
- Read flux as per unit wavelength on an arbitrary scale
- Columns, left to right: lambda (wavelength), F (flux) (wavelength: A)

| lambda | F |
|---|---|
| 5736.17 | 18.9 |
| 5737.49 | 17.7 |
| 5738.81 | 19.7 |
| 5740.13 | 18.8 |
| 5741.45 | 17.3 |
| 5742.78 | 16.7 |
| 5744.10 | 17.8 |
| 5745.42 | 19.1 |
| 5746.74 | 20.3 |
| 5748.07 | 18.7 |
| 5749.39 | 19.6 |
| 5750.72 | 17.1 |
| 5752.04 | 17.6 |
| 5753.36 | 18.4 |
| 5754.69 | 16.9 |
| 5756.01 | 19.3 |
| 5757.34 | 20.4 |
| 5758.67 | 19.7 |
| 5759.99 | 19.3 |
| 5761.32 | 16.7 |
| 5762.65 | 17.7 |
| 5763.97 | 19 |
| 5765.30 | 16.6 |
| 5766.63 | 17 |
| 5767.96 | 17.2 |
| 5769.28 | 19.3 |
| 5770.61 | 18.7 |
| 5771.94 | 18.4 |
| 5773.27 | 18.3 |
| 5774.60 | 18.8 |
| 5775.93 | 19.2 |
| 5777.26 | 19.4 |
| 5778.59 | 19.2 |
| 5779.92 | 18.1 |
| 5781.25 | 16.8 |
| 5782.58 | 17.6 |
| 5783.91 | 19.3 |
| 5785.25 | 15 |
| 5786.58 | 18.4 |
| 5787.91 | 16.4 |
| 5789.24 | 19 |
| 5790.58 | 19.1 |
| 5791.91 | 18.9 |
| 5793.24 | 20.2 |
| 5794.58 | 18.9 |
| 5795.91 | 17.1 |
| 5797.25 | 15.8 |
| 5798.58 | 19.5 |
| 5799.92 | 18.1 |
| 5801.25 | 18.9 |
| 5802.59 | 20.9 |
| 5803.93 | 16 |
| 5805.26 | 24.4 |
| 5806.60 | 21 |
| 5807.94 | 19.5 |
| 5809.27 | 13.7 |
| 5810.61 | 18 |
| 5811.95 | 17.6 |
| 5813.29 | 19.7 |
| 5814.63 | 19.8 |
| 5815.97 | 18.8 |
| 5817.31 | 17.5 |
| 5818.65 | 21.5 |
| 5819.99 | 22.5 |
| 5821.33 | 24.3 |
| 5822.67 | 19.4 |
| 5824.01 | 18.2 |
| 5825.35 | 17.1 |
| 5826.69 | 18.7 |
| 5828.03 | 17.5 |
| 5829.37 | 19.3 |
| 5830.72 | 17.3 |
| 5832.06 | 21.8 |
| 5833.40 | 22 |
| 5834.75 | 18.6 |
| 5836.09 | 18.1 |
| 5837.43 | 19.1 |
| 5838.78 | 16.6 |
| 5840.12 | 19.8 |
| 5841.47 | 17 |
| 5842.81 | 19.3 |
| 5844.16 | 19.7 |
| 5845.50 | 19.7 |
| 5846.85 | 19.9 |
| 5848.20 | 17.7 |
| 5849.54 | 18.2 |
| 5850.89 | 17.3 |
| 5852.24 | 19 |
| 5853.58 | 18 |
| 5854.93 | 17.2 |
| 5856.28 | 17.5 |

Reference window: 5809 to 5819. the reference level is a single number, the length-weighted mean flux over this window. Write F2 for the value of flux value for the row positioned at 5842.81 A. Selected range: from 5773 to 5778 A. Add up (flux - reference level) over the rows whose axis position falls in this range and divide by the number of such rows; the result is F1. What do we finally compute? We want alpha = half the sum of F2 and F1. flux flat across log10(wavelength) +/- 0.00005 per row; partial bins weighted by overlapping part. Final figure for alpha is 9.9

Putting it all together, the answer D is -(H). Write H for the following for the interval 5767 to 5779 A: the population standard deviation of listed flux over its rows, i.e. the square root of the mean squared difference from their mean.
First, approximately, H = 0.7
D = -0.7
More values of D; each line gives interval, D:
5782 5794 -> -1.5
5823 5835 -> -1.7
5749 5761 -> -1.2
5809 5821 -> -2.4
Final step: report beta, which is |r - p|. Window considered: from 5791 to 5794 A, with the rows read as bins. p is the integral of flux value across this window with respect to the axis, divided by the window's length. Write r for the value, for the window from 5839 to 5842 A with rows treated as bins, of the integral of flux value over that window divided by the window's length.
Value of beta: 1.31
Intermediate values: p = 19.5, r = 18.2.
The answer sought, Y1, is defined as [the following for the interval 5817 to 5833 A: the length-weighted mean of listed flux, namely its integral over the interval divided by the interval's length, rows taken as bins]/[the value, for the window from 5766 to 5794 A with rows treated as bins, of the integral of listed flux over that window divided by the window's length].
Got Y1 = 1.08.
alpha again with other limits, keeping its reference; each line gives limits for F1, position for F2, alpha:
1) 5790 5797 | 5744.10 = 9.1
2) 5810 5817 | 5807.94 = 9.9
